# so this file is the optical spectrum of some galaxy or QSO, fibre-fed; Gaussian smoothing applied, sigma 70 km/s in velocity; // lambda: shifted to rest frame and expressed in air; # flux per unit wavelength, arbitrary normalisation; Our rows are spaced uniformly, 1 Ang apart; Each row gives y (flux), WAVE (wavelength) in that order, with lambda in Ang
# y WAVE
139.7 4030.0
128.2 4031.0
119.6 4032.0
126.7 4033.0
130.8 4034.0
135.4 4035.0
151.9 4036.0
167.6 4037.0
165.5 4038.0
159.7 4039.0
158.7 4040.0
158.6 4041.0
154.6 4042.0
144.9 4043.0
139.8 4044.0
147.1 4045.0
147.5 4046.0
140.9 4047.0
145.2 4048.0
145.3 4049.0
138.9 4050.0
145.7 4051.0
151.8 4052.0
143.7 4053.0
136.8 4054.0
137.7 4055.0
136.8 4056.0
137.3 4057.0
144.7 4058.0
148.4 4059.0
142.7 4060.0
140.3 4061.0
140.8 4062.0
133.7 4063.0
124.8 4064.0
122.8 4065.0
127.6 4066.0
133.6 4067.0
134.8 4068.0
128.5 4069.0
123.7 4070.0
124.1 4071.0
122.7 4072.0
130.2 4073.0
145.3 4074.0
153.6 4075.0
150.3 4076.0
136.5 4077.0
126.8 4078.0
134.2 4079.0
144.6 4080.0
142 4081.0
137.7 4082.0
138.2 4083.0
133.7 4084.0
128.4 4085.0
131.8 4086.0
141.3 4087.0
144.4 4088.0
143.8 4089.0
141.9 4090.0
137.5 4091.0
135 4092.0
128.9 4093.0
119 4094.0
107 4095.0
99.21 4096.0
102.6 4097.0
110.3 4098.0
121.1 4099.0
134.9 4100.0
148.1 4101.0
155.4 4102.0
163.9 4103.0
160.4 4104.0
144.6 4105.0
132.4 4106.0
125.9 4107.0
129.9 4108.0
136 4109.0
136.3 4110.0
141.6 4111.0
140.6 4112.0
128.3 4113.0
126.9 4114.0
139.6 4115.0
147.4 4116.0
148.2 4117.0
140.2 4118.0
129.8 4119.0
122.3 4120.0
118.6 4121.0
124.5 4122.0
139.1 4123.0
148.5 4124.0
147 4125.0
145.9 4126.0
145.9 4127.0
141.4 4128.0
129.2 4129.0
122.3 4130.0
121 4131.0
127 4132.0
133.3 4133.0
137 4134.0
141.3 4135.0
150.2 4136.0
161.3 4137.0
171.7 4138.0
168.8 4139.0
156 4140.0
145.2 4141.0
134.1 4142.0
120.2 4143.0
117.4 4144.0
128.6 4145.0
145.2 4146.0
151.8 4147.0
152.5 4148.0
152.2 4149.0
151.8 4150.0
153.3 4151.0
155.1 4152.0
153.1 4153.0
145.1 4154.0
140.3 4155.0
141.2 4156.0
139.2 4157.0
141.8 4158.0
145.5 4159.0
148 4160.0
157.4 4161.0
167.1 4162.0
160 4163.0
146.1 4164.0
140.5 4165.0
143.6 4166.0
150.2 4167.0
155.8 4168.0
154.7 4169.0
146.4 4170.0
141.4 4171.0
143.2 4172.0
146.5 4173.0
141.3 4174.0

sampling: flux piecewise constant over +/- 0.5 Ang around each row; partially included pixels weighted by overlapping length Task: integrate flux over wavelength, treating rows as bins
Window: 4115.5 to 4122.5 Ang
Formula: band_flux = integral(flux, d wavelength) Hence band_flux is 931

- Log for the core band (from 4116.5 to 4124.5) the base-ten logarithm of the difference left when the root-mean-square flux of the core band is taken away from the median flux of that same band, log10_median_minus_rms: -0.99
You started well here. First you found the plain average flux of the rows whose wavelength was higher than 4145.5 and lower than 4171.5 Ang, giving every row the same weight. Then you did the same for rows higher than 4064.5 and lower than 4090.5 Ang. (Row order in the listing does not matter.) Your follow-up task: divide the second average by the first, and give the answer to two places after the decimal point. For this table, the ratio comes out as 0.91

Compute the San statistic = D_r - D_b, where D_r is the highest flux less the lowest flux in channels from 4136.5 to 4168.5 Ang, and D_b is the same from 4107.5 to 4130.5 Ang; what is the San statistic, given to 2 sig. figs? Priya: 24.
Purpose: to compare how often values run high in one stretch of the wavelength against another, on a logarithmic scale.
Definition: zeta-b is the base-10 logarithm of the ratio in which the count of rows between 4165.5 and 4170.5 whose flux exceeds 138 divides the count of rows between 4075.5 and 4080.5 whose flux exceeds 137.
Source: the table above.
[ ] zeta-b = -0.40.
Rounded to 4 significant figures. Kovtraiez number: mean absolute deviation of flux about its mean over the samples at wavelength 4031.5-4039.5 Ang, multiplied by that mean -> 2390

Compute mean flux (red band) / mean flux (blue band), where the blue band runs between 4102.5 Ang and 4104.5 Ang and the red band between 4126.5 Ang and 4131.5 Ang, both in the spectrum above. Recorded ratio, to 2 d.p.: 0.81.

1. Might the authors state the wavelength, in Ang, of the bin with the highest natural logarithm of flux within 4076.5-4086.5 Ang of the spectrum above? 4080.0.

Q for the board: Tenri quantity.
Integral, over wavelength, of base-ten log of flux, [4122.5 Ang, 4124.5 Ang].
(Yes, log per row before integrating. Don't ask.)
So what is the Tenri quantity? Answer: 4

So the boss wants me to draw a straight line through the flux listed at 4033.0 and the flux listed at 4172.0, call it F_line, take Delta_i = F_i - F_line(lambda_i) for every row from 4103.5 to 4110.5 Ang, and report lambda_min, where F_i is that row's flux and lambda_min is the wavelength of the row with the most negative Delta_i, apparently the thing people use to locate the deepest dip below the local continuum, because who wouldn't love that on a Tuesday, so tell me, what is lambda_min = 4107.0 Ang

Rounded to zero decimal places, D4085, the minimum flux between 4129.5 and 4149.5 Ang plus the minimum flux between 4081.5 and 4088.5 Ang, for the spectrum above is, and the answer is 246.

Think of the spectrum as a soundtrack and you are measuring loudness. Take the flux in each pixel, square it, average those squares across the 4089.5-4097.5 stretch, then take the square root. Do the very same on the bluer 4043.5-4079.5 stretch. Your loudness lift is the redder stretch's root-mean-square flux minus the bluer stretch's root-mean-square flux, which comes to -16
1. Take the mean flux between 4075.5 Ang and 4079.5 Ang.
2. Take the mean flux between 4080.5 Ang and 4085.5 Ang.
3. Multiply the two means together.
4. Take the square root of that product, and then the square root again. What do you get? 11.7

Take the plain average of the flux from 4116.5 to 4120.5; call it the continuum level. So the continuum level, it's 135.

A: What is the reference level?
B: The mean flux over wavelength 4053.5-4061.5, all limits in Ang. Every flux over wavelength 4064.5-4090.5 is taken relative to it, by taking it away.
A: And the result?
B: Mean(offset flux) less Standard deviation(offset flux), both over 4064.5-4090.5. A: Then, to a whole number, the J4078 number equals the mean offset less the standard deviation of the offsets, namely -14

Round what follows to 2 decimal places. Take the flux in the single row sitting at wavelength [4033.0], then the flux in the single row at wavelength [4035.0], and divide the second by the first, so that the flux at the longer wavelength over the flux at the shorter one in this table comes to 1.07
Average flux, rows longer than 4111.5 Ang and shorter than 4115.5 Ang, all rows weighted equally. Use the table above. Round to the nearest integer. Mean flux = 134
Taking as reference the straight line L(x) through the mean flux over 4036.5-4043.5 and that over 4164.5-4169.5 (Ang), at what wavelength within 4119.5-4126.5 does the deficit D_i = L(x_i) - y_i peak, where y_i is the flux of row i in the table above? 4121.0 Ang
